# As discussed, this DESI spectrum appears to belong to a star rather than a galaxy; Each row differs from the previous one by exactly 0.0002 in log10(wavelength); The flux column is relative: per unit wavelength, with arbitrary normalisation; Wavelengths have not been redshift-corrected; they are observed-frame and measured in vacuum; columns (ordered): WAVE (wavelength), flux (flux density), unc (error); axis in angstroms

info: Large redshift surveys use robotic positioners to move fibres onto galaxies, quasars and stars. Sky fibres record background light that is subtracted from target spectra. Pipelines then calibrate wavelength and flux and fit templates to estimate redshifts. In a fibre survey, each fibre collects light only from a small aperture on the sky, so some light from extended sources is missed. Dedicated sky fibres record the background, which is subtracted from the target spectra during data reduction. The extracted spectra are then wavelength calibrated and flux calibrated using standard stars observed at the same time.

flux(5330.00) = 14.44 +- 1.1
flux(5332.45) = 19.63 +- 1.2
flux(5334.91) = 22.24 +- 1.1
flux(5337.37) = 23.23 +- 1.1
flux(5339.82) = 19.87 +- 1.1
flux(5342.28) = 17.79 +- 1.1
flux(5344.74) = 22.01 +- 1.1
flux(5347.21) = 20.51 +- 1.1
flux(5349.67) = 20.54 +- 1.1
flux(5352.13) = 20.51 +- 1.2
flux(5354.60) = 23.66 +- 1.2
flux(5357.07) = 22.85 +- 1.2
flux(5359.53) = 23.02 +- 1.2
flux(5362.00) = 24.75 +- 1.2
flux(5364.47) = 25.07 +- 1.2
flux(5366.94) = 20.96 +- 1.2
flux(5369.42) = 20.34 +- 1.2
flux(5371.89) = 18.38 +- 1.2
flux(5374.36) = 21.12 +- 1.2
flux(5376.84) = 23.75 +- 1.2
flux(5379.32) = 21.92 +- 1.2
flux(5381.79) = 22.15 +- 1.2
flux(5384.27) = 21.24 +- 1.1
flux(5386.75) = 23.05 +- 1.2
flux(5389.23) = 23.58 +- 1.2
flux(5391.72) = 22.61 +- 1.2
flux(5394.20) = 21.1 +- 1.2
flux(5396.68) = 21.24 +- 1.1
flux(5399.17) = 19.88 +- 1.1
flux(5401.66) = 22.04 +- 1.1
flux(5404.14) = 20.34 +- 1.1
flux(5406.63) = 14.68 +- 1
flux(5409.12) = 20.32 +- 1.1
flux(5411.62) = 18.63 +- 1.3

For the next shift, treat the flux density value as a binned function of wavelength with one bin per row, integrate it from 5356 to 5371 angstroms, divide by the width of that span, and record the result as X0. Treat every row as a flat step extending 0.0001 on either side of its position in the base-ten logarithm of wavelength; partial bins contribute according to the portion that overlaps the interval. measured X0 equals 22.7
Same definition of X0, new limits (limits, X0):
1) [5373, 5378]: 22.3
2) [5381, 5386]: 21.8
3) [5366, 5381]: 21.1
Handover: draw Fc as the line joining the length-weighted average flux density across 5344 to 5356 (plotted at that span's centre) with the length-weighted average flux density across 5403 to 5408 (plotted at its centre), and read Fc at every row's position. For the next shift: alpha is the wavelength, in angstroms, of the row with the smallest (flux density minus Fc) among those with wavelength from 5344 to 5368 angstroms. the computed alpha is 5347.21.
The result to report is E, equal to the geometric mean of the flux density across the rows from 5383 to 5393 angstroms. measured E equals 22.6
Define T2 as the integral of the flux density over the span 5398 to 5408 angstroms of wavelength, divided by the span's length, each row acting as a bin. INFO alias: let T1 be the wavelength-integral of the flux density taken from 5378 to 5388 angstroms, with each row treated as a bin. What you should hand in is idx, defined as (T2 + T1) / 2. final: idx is 120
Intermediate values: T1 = 221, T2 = 19.3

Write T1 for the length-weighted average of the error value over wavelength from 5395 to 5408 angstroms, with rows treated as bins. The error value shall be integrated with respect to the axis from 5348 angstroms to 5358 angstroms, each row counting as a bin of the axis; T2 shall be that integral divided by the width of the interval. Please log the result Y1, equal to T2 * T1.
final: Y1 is 1.27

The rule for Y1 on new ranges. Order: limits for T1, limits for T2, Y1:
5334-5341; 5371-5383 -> 1.32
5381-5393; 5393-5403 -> 1.33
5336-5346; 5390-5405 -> 1.25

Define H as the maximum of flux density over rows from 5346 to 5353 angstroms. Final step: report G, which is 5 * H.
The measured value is 103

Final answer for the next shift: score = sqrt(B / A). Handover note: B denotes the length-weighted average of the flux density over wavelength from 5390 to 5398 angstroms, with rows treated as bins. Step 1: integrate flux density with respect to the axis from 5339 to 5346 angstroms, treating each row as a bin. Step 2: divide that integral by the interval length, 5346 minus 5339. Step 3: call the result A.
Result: 1.05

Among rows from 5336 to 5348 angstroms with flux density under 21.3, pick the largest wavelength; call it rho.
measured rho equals 5347.21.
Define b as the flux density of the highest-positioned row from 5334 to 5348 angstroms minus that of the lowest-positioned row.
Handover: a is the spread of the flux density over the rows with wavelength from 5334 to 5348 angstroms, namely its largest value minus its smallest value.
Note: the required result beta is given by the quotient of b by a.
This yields -0.32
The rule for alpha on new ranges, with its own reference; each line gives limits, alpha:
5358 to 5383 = 5371.89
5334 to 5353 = 5342.28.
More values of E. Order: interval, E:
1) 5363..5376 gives 21.1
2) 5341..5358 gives 21.0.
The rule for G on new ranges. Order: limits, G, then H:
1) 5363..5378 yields 125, 25.07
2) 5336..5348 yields 116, 23.23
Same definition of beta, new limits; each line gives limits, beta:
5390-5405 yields -0.83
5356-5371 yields -0.53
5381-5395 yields -0.42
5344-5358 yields 0.27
